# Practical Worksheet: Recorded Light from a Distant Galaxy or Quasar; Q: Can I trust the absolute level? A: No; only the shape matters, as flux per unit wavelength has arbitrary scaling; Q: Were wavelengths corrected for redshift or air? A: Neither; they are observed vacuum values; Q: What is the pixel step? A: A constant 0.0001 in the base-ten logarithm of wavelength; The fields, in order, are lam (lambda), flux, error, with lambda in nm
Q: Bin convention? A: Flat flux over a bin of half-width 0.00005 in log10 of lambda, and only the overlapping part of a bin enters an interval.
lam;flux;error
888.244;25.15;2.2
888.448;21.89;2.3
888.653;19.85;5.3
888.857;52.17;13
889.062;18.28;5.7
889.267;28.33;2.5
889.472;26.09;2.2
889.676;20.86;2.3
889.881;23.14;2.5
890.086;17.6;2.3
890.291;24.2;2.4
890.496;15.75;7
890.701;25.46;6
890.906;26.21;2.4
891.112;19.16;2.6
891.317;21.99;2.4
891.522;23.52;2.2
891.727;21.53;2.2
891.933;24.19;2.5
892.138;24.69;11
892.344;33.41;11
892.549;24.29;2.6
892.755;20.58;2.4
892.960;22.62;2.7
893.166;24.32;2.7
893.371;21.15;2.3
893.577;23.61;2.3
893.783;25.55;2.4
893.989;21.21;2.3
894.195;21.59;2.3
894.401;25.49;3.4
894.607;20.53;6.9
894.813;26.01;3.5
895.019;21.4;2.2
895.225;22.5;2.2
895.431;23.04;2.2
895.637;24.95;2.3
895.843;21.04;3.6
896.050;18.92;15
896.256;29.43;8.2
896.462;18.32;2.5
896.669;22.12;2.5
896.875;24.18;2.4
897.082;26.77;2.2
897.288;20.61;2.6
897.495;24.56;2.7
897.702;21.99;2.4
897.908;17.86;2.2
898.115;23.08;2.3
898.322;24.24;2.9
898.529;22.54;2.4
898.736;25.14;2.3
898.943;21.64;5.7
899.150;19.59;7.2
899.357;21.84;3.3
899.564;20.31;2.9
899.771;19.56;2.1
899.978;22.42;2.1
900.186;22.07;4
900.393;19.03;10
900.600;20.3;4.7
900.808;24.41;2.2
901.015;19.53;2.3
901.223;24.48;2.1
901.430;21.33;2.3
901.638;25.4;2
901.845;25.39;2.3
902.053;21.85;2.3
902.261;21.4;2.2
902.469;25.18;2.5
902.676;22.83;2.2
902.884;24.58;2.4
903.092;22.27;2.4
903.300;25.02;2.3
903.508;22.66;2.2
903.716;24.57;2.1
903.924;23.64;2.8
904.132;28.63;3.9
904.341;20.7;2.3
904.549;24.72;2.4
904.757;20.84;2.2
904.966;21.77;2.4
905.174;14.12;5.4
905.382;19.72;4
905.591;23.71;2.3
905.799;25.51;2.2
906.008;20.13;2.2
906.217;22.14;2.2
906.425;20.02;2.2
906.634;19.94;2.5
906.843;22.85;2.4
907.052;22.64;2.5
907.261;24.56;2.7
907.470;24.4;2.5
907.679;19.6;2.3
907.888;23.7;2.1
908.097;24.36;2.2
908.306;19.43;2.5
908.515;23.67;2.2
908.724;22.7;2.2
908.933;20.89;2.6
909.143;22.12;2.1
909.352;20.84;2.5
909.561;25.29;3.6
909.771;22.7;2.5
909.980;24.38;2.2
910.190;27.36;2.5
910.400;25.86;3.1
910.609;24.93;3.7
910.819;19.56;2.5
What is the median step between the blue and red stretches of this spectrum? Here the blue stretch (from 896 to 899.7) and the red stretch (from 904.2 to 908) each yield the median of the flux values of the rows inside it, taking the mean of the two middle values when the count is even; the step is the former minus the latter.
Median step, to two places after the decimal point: 0.10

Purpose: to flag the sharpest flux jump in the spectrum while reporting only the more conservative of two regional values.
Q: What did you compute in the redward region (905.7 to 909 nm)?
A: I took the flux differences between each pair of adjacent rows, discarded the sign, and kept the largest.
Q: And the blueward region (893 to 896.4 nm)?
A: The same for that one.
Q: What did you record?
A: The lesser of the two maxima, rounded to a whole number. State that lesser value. 5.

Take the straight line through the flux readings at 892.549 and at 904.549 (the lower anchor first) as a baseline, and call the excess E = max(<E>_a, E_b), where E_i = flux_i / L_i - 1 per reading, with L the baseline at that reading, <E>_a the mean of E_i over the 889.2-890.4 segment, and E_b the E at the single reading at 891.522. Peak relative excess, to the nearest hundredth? -0.03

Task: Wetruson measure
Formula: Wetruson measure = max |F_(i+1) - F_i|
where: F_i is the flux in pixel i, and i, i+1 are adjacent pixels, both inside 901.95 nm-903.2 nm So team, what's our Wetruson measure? 3.8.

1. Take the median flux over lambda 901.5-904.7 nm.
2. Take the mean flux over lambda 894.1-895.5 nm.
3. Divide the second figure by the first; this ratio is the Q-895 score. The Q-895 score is 0.93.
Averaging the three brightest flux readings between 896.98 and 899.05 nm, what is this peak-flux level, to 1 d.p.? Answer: 25.5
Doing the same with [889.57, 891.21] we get 25.3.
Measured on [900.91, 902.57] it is 25.3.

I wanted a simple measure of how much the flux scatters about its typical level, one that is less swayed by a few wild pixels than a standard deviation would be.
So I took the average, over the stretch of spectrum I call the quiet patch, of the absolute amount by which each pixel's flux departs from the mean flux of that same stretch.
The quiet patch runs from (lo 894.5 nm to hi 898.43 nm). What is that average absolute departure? 2.30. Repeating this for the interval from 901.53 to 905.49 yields 2.20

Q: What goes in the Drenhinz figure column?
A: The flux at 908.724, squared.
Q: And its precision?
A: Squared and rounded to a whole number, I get 515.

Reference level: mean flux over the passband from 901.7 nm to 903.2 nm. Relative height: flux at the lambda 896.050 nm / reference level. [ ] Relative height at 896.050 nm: 0.81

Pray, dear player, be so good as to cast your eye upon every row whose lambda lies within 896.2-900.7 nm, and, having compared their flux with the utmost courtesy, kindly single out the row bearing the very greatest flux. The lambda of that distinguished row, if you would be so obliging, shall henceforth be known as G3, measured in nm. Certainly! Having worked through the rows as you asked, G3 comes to 896.256 nm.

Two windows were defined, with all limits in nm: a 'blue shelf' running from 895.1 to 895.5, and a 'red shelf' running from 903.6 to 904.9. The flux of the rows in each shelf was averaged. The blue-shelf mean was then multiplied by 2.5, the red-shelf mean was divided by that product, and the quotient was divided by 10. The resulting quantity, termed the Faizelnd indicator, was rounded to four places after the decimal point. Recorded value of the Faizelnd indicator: 0.0419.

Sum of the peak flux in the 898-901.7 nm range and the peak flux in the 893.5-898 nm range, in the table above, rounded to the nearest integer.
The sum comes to 55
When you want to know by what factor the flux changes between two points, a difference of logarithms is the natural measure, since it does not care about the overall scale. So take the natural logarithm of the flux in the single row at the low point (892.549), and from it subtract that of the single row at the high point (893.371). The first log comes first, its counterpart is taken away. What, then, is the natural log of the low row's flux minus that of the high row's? 0.14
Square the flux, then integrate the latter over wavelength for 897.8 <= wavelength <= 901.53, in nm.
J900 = 1761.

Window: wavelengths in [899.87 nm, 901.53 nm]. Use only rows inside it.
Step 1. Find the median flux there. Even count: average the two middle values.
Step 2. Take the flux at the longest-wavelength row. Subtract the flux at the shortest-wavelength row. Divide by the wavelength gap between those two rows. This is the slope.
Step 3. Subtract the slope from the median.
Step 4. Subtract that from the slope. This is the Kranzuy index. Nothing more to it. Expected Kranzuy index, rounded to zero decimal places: -23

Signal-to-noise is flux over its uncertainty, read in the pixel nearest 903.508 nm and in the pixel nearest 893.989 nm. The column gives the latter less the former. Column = -1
